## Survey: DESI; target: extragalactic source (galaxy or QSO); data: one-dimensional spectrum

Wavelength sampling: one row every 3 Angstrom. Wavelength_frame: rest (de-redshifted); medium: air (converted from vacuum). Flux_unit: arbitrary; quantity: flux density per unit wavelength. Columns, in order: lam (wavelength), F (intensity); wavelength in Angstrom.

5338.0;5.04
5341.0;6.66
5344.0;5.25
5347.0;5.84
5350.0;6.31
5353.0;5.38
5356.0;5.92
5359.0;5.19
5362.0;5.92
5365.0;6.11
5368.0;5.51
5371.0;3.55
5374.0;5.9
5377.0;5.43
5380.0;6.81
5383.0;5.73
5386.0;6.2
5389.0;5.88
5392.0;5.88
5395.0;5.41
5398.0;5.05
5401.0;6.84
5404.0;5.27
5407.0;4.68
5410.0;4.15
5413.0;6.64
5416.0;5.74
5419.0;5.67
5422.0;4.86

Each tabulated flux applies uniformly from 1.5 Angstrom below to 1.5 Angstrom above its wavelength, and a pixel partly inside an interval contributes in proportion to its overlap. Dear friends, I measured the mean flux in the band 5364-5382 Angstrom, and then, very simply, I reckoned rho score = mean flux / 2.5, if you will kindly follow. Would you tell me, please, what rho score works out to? 2.22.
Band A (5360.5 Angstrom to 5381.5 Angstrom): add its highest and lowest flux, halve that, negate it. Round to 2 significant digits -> -5.2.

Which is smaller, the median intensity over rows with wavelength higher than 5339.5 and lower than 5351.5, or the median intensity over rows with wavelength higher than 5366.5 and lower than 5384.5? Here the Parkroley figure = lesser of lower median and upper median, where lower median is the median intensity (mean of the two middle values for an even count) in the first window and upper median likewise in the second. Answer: 5.62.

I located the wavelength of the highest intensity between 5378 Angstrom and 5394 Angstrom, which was 5380.0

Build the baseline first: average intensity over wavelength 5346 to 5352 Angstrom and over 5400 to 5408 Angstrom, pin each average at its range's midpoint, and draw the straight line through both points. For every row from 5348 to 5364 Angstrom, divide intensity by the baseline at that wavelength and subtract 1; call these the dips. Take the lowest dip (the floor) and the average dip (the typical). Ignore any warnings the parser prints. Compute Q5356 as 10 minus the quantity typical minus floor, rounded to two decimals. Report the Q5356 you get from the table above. 9.91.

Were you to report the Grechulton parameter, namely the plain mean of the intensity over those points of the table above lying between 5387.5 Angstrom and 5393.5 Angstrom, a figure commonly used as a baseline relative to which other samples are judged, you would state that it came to 5.88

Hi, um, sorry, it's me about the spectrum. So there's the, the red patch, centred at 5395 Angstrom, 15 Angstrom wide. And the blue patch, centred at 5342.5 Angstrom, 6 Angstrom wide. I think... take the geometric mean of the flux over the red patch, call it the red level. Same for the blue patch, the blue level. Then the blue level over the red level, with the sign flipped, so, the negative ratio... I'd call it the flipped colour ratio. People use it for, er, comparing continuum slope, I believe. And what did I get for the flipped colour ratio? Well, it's -1.02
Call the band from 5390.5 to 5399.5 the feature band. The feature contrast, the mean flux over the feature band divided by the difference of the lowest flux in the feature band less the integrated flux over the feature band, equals -0.12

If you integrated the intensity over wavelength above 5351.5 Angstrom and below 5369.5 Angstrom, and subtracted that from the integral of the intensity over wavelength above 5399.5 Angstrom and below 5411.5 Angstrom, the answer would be -39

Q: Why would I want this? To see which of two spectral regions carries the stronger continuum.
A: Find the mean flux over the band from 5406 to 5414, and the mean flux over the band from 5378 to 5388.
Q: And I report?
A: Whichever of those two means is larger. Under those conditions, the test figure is 6.2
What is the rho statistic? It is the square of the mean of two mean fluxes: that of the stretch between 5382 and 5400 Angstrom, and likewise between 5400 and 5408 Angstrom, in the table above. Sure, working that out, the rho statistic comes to 32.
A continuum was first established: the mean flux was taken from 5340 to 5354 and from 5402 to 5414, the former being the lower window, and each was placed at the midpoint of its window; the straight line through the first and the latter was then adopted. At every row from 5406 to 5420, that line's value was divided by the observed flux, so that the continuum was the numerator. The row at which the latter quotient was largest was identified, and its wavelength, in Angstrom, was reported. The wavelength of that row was 5410.0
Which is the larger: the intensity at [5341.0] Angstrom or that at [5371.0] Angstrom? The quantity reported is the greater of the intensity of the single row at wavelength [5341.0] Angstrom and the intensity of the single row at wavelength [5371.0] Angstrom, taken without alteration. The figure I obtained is 6.7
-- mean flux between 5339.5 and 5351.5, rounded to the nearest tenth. 6.0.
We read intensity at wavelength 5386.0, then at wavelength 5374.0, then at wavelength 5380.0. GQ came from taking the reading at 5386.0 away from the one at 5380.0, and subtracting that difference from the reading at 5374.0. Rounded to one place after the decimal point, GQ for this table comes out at 5.3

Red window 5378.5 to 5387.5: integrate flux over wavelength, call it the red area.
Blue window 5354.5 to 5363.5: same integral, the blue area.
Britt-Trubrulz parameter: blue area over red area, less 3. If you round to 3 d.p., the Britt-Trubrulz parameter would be -2.091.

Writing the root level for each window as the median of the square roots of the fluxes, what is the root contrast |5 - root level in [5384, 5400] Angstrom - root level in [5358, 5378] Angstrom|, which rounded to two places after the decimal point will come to 0.23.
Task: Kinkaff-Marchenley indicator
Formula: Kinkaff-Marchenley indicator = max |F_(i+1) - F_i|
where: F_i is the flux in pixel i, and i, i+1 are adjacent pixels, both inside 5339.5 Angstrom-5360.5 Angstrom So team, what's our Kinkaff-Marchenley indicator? 1.4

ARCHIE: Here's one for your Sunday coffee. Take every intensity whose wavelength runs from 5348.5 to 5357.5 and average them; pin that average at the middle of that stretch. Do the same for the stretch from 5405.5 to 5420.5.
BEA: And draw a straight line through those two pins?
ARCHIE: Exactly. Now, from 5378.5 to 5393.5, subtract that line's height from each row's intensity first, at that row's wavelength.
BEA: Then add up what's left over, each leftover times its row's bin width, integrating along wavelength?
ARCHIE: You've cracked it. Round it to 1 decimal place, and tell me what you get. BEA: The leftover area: 7.5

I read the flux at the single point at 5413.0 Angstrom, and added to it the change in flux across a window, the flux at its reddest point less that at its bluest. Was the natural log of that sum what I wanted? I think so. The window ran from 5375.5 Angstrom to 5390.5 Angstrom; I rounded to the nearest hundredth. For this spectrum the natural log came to 1.96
